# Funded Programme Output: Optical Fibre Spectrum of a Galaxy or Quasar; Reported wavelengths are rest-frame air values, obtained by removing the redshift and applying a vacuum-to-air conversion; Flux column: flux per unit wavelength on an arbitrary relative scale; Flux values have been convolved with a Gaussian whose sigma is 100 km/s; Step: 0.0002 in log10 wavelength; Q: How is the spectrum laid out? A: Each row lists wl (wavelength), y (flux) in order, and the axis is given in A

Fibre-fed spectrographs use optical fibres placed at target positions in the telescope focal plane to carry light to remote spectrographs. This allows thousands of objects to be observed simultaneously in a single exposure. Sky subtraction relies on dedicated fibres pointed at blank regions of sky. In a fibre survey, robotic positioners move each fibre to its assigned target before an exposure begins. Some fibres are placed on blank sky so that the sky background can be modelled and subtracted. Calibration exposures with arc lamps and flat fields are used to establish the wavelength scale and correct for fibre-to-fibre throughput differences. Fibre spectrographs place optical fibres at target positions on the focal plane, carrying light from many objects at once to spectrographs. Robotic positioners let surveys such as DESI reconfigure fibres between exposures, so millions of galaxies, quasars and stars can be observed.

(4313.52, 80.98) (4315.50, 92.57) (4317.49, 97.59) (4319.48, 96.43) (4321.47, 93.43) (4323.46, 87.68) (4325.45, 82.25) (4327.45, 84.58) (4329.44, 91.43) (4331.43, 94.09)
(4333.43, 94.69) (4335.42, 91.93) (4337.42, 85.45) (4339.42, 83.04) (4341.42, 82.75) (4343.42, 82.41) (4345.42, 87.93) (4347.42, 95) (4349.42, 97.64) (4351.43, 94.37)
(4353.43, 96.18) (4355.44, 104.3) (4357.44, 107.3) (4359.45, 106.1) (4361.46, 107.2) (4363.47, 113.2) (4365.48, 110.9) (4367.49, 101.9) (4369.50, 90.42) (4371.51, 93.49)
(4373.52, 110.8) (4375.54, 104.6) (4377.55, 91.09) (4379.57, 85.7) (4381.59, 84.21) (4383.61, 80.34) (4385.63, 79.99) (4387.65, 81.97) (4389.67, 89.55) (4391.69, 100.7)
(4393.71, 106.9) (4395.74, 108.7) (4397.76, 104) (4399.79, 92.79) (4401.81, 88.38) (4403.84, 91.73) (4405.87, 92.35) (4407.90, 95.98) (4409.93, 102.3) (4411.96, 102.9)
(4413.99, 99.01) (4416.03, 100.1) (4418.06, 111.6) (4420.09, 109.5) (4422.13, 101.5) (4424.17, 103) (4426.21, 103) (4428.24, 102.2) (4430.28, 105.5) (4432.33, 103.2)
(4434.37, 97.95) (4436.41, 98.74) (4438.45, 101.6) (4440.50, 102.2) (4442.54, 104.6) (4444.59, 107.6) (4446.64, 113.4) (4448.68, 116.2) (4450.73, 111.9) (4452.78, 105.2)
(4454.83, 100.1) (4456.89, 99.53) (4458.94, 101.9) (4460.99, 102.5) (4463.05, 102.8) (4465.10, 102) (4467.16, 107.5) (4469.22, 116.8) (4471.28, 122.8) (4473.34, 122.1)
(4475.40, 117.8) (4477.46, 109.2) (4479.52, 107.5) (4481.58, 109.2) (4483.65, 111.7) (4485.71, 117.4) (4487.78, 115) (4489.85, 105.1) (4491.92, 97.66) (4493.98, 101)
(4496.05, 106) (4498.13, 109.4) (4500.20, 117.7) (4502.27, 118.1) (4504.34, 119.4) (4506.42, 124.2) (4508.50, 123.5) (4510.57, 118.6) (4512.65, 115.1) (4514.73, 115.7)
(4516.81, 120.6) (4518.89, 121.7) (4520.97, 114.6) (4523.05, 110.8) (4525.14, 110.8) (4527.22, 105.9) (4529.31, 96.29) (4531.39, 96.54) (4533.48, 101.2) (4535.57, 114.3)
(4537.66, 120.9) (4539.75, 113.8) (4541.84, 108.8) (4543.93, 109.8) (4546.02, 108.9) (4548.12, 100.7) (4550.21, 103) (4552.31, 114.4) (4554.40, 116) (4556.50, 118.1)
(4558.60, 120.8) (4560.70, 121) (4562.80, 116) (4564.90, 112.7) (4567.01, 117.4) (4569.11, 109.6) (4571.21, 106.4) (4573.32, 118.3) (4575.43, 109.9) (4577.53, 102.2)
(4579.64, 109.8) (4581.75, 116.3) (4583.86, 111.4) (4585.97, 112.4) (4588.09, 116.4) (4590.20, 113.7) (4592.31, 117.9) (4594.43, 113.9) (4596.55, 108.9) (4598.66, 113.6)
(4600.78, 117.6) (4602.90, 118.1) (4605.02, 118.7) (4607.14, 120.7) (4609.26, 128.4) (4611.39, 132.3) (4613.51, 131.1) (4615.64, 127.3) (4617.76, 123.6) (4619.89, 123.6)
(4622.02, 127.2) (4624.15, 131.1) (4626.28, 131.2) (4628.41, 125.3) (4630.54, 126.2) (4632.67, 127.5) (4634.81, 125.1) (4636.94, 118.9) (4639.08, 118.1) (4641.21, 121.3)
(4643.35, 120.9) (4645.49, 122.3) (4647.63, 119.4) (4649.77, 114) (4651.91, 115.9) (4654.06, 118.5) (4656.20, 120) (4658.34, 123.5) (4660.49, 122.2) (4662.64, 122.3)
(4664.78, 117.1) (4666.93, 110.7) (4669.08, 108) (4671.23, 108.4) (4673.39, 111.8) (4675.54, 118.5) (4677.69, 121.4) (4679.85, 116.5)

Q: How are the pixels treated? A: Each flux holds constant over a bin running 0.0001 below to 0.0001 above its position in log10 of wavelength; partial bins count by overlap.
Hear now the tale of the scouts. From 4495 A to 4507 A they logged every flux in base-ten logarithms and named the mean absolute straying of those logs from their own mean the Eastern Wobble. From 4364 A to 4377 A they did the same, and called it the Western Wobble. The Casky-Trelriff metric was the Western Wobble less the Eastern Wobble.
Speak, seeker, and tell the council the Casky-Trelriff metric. 0.009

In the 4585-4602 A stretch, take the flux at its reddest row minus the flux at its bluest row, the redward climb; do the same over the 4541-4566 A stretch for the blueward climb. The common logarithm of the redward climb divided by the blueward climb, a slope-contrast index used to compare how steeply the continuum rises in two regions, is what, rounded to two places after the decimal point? 0.12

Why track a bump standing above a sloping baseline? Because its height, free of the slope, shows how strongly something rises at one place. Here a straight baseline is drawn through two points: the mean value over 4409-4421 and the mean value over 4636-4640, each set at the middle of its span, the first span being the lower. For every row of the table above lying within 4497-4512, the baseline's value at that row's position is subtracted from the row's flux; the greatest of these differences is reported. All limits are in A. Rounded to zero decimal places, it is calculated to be 14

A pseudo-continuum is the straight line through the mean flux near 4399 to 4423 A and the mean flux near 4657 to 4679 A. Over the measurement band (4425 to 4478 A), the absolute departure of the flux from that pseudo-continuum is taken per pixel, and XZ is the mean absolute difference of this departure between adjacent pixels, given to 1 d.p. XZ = 2.9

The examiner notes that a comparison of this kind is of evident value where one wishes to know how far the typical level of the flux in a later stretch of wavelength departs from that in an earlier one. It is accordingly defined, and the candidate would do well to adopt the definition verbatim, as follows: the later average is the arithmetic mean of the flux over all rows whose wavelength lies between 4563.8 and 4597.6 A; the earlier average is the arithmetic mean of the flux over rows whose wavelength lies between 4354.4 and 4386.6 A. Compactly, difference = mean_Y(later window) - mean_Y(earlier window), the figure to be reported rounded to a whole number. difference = 14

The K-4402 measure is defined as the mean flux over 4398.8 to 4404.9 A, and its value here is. 91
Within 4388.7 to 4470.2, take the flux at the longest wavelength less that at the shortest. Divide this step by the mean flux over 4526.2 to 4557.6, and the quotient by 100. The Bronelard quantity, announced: 0.0025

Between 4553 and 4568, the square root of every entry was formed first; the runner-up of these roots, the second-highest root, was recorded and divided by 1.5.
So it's 7.33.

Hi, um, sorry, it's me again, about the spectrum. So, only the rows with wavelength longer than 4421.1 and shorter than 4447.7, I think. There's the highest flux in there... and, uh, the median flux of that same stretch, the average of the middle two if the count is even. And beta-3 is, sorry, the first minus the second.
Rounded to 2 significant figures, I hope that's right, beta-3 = 10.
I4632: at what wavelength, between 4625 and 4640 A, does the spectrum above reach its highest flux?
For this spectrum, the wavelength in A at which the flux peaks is 4626.28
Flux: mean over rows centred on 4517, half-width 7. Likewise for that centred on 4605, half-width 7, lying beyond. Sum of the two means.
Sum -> 238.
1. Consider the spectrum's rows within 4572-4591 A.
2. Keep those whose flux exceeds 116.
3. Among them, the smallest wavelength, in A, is 4573.32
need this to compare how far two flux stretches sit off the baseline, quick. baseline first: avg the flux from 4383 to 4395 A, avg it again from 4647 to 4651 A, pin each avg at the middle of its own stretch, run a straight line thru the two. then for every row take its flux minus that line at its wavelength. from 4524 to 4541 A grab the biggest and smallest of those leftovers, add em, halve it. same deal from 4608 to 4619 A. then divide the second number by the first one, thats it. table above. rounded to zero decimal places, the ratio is 4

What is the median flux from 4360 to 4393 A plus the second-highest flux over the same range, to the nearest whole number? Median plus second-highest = 203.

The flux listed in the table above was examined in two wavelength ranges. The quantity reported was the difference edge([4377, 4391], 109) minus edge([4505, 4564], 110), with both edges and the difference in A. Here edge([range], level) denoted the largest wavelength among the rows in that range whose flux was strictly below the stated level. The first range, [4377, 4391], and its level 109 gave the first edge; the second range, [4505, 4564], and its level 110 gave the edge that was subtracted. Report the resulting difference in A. -160.5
